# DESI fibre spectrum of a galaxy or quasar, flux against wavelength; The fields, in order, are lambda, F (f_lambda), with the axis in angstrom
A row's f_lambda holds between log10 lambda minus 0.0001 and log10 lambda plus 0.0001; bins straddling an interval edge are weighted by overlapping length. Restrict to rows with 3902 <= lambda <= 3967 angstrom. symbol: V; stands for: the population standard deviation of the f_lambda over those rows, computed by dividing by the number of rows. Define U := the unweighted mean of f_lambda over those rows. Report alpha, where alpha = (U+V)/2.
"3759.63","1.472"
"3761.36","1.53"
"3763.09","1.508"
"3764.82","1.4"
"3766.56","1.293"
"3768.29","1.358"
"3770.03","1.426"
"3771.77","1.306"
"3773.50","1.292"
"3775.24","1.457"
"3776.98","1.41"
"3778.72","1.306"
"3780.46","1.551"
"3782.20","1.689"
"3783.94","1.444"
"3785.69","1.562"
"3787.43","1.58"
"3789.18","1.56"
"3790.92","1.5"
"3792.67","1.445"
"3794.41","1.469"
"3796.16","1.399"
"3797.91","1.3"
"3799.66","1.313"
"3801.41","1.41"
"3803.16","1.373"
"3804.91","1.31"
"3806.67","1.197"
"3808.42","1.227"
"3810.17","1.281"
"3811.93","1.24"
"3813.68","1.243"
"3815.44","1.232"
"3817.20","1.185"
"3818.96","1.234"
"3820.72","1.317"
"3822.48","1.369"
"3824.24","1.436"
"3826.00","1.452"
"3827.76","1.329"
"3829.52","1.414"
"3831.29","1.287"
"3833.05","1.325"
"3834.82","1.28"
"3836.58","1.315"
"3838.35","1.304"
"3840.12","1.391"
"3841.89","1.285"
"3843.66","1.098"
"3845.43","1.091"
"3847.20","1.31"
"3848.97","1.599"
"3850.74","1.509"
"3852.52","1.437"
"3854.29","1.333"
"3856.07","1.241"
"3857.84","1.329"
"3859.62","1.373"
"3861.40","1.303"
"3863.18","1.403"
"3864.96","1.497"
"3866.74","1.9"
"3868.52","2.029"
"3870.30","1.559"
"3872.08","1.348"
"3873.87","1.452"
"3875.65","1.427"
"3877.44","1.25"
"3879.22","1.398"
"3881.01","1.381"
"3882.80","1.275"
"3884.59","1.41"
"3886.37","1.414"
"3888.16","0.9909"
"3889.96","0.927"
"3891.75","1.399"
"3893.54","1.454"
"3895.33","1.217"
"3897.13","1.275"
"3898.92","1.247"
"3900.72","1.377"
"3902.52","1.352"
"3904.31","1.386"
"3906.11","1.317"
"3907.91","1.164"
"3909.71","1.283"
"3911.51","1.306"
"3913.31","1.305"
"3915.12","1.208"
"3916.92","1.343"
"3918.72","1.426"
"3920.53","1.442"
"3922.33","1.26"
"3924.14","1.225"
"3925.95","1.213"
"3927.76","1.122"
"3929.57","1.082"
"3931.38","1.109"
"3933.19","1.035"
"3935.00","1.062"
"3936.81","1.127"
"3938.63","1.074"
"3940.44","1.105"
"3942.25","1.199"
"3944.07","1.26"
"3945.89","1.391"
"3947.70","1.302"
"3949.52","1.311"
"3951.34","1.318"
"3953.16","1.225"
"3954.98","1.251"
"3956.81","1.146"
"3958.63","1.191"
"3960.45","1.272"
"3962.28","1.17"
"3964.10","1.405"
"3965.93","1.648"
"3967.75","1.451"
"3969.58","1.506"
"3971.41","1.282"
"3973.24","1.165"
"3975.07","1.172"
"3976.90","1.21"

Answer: 0.69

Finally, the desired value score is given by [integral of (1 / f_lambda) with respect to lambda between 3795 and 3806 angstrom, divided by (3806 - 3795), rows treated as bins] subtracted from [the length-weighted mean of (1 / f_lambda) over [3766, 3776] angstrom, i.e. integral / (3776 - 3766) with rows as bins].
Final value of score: 0.00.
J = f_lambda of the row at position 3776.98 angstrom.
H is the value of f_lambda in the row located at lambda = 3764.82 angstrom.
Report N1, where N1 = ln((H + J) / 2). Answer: 0.34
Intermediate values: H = 1.4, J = 1.41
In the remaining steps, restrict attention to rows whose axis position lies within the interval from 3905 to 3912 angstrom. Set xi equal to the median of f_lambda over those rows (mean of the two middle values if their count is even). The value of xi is 1.29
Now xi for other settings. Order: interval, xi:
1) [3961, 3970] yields 1.45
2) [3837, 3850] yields 1.30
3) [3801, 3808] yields 1.34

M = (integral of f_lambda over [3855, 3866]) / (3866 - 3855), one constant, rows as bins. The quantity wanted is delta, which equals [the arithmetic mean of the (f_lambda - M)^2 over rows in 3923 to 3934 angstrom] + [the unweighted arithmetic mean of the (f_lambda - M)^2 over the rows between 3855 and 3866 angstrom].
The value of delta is 0.066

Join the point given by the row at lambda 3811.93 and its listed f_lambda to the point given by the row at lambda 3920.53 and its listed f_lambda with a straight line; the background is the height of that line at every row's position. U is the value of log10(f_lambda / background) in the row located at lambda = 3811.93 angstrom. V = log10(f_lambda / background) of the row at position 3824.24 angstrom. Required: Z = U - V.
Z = -0.06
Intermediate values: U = 0.00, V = 0.06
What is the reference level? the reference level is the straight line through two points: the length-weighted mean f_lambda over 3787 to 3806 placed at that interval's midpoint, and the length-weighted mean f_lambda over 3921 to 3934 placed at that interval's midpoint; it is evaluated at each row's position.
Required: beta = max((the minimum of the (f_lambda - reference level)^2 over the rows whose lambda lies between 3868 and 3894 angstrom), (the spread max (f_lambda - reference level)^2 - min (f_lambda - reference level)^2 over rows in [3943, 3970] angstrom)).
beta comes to 0.32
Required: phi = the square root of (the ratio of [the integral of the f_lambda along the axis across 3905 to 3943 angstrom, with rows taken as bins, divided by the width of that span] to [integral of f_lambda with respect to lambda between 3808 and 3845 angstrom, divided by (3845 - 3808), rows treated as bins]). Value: 0.967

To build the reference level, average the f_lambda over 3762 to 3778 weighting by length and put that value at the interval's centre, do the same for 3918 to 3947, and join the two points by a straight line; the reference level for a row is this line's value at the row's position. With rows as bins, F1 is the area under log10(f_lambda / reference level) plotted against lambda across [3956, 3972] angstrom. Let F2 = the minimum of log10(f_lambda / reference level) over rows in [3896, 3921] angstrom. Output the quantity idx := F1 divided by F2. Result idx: -45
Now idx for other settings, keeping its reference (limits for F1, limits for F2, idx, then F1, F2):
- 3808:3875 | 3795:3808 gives -25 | 1.26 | -0.05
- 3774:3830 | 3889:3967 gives -4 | 0.51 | -0.13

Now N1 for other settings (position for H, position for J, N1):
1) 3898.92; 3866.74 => 0.45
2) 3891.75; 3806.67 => 0.26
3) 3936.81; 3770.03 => 0.24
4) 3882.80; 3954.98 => 0.23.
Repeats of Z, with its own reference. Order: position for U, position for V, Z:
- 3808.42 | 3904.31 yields 0.01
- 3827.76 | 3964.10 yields 0.05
